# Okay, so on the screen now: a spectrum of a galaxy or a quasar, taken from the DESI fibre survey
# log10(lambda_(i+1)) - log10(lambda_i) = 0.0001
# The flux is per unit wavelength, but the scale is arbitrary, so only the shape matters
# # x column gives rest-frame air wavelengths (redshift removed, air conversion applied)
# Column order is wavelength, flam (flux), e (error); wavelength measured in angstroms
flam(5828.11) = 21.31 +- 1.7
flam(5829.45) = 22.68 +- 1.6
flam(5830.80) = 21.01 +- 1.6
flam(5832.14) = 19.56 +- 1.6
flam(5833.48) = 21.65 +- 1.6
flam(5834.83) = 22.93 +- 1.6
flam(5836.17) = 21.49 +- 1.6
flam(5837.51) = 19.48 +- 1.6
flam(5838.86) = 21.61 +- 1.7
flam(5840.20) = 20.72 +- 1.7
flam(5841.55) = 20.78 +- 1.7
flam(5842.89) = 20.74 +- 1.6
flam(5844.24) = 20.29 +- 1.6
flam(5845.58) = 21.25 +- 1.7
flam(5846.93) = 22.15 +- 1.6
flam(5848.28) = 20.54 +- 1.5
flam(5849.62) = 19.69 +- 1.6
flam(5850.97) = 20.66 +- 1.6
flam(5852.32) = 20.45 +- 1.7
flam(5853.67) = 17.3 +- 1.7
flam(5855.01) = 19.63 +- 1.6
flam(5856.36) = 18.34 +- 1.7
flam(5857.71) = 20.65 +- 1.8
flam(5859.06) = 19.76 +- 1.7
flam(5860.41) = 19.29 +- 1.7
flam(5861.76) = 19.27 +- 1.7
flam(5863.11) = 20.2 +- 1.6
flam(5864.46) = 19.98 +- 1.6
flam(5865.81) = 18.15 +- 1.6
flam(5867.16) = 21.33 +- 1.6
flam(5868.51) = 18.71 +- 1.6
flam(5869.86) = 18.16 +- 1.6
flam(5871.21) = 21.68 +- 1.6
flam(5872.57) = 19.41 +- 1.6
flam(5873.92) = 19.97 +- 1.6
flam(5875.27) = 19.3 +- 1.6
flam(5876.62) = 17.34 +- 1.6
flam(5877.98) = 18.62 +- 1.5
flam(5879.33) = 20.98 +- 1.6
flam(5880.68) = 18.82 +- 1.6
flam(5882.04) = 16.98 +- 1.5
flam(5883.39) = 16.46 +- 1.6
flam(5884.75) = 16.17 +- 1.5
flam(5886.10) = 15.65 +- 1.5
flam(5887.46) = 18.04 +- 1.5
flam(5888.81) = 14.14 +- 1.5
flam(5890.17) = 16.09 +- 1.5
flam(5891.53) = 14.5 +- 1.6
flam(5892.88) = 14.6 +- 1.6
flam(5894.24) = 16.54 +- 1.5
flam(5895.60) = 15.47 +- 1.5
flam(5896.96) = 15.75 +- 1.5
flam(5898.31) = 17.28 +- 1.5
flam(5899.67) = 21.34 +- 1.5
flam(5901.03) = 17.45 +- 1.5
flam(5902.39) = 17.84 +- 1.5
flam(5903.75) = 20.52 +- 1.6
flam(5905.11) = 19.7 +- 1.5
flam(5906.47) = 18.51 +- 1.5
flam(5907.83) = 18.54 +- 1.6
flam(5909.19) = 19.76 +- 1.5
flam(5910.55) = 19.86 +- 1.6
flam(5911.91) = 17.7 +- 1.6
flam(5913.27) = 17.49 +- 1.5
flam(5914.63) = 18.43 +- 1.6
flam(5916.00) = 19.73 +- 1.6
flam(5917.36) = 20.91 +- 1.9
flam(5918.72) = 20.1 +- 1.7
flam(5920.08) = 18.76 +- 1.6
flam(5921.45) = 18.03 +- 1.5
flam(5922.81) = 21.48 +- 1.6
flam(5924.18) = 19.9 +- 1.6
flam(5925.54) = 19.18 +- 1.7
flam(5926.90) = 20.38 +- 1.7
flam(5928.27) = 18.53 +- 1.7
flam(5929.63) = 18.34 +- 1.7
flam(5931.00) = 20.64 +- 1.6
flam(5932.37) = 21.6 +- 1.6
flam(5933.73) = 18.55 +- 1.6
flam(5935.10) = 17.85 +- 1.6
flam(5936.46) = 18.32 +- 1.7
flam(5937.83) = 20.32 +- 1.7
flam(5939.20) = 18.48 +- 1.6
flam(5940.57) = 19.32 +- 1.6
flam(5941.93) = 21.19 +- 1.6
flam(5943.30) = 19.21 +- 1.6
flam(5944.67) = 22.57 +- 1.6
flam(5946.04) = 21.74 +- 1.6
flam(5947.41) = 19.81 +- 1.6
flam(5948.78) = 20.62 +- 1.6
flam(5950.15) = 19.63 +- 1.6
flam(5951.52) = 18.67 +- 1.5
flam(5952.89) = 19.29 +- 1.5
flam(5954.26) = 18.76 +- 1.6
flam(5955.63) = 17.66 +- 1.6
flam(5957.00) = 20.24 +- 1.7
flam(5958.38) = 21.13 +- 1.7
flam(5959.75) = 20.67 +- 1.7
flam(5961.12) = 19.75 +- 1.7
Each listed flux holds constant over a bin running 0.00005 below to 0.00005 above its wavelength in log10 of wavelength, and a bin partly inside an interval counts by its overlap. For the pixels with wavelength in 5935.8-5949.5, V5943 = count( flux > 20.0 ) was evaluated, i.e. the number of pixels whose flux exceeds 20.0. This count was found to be 5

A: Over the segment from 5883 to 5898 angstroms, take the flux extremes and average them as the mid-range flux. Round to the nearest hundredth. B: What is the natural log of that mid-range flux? 2.78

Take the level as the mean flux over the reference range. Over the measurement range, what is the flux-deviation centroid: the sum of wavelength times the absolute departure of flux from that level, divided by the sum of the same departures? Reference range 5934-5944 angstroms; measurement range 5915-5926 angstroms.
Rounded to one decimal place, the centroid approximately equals 5920.5 angstroms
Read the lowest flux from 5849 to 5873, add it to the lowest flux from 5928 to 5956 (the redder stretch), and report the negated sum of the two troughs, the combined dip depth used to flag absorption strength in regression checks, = -35.0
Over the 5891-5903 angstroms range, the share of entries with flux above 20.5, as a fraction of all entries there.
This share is 0.11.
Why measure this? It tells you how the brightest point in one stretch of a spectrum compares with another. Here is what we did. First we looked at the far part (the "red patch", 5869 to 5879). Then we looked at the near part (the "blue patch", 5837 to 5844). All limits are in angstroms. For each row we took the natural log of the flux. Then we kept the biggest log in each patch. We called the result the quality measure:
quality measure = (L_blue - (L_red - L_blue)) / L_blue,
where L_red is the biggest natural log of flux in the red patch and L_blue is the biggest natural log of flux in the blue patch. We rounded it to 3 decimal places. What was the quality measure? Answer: 0.999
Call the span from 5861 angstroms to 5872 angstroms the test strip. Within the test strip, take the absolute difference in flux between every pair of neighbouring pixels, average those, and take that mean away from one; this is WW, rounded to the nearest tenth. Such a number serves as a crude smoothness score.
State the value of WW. -0.8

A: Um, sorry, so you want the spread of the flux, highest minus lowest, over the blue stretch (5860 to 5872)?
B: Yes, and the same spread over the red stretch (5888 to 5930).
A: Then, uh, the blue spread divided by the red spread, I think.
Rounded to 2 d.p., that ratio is 0.48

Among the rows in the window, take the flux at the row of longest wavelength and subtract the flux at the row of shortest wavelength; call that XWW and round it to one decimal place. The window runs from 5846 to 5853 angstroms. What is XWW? -1.7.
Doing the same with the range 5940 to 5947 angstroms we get 2.4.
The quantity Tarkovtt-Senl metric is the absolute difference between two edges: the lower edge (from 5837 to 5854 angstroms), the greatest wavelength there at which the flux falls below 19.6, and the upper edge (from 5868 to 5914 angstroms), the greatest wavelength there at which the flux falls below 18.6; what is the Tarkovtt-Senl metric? 59.6 angstroms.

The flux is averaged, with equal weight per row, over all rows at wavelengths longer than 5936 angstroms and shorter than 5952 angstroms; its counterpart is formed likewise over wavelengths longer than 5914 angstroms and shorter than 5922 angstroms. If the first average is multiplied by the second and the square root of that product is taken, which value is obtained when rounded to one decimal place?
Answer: 19.7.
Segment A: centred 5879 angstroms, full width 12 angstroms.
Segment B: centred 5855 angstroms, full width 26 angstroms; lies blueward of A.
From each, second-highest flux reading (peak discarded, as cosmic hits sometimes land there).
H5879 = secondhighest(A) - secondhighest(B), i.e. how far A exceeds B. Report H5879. -1.4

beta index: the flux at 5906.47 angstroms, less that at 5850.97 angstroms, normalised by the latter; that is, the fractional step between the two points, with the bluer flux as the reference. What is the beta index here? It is -0.10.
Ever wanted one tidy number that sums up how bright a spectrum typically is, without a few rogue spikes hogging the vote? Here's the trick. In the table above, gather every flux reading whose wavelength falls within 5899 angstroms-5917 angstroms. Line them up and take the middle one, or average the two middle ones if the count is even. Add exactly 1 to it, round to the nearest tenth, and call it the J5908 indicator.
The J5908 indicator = 19.5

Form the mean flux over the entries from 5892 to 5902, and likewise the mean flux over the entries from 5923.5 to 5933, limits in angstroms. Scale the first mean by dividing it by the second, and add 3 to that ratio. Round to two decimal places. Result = 3.85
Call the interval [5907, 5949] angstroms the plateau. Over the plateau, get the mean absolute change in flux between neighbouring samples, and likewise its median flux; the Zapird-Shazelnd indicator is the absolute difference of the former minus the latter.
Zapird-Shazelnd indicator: 18.3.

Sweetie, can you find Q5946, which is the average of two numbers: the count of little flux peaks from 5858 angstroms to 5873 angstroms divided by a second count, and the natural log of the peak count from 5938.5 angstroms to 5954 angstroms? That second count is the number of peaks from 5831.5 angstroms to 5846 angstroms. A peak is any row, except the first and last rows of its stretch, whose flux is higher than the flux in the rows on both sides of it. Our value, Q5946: 1.05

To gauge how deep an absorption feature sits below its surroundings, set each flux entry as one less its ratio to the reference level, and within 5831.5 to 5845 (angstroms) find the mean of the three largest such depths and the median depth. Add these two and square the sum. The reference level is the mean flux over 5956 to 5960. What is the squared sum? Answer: 0.00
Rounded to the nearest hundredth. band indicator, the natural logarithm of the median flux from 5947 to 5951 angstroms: 2.99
